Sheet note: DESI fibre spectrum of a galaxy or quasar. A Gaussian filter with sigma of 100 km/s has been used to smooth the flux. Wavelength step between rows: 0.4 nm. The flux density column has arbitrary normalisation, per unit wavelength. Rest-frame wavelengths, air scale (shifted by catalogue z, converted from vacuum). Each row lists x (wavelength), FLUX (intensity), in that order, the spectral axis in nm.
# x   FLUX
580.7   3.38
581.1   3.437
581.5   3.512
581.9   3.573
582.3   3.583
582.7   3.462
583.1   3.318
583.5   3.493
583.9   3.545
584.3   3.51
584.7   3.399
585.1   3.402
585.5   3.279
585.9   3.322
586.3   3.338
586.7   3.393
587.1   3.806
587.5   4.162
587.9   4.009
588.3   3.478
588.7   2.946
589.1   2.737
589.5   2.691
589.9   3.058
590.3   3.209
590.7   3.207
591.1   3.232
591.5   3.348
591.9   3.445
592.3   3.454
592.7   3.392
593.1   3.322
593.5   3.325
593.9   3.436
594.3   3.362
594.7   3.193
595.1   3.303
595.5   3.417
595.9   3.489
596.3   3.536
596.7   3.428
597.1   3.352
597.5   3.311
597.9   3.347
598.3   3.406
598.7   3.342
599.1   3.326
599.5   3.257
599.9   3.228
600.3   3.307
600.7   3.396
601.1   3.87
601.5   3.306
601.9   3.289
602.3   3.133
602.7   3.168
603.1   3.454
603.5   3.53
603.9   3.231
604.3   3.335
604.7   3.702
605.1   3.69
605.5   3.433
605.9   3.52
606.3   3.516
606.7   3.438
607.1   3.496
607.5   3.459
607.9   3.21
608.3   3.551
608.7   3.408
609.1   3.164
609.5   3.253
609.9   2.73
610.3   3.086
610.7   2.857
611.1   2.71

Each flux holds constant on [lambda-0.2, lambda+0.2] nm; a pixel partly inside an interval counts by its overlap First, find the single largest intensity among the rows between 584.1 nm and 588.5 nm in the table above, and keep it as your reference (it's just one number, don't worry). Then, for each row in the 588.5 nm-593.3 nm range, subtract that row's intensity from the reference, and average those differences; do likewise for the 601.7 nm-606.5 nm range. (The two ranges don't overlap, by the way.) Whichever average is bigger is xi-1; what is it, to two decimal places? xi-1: 0.99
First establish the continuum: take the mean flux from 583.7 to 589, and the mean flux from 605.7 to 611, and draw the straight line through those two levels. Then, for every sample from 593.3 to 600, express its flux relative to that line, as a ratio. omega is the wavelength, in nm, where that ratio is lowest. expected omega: 594.7 nm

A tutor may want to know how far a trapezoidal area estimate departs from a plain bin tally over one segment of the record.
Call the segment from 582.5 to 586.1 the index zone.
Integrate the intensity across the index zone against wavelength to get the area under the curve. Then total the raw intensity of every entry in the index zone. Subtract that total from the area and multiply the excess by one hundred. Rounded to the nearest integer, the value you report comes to -1844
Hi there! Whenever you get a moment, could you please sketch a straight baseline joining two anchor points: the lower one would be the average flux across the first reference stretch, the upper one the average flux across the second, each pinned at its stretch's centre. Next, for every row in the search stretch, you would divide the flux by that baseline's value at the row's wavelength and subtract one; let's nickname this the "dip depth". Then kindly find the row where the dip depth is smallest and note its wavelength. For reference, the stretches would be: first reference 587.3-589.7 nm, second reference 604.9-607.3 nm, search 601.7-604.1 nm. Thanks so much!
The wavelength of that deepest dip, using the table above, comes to 602.3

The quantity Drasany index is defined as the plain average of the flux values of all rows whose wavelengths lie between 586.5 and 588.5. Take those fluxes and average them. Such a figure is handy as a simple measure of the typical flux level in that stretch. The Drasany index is 3.8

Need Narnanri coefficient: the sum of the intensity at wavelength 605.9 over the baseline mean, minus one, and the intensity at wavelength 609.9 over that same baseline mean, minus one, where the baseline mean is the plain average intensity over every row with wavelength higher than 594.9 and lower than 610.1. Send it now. -0.149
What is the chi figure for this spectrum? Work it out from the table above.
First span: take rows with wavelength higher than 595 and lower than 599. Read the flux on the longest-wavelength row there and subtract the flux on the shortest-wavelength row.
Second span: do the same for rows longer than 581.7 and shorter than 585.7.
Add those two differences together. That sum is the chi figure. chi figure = -0.3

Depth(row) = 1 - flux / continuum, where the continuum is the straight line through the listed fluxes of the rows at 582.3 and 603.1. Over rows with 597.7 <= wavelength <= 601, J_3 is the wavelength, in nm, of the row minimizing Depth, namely 600.7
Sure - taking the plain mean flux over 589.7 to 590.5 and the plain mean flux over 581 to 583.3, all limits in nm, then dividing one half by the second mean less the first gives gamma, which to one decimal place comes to 1.4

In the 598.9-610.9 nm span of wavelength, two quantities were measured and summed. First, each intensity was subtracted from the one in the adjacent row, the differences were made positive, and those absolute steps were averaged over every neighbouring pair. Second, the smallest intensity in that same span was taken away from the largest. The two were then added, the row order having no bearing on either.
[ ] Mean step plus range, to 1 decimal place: 1.3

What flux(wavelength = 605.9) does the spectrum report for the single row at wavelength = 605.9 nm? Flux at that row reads 3.52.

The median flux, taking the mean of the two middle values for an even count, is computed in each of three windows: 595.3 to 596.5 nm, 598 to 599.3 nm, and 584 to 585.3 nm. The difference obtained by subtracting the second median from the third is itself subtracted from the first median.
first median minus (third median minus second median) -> 3.43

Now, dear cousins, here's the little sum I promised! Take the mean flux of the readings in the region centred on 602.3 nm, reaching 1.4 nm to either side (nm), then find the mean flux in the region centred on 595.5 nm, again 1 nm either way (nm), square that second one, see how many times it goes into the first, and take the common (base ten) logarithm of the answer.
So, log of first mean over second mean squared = -0.53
